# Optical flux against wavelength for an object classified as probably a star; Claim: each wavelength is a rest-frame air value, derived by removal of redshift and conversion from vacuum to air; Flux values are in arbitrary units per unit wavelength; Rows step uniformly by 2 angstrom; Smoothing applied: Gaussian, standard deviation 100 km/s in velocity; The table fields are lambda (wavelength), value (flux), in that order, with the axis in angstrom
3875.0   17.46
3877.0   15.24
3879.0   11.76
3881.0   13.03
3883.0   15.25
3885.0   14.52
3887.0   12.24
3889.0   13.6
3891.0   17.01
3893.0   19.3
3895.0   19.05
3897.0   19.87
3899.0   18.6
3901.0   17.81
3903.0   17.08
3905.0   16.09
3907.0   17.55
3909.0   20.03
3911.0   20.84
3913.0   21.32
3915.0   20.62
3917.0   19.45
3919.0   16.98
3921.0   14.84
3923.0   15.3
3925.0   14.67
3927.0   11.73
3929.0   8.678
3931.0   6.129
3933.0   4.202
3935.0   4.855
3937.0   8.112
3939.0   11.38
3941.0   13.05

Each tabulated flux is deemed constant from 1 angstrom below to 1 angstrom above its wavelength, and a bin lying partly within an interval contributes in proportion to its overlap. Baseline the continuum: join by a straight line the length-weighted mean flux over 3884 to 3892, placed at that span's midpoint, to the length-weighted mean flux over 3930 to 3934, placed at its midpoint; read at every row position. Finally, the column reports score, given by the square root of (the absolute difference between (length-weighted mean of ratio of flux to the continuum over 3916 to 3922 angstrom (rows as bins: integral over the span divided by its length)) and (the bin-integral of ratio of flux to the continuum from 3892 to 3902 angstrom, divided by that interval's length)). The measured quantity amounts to 0.80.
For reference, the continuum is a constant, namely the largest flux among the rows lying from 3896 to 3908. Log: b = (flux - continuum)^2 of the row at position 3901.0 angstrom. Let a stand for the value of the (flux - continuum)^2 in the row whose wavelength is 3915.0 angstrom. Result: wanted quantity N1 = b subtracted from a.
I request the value -4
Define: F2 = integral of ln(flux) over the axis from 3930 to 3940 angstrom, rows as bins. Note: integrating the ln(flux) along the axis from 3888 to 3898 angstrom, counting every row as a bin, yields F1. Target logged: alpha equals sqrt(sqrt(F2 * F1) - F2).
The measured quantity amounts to 2.11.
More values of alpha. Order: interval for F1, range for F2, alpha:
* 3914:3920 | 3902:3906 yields 1.69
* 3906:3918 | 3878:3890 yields 1.52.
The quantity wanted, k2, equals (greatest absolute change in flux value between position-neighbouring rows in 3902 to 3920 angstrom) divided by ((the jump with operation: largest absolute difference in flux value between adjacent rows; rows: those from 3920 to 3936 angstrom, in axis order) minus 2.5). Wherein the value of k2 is 4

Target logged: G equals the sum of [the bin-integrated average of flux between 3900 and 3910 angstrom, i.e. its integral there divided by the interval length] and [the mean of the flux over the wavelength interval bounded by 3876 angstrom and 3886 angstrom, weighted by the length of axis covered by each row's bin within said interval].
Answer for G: 32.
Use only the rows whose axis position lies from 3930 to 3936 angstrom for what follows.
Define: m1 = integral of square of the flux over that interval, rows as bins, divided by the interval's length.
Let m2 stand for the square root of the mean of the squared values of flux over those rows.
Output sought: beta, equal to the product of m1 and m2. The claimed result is 135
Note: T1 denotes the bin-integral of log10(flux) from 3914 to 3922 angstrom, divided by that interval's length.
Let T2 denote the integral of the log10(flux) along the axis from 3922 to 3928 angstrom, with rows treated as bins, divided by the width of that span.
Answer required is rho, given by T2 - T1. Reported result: -0.11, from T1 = 1.25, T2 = 1.14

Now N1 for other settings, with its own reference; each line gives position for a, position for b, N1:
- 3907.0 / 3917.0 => 5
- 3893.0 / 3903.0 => -7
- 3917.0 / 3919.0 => -8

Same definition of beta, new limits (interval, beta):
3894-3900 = 7056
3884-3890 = 2453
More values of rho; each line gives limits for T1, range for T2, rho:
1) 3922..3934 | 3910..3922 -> 0.31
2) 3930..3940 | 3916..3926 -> 0.40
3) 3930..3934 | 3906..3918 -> 0.59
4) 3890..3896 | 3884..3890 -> -0.14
